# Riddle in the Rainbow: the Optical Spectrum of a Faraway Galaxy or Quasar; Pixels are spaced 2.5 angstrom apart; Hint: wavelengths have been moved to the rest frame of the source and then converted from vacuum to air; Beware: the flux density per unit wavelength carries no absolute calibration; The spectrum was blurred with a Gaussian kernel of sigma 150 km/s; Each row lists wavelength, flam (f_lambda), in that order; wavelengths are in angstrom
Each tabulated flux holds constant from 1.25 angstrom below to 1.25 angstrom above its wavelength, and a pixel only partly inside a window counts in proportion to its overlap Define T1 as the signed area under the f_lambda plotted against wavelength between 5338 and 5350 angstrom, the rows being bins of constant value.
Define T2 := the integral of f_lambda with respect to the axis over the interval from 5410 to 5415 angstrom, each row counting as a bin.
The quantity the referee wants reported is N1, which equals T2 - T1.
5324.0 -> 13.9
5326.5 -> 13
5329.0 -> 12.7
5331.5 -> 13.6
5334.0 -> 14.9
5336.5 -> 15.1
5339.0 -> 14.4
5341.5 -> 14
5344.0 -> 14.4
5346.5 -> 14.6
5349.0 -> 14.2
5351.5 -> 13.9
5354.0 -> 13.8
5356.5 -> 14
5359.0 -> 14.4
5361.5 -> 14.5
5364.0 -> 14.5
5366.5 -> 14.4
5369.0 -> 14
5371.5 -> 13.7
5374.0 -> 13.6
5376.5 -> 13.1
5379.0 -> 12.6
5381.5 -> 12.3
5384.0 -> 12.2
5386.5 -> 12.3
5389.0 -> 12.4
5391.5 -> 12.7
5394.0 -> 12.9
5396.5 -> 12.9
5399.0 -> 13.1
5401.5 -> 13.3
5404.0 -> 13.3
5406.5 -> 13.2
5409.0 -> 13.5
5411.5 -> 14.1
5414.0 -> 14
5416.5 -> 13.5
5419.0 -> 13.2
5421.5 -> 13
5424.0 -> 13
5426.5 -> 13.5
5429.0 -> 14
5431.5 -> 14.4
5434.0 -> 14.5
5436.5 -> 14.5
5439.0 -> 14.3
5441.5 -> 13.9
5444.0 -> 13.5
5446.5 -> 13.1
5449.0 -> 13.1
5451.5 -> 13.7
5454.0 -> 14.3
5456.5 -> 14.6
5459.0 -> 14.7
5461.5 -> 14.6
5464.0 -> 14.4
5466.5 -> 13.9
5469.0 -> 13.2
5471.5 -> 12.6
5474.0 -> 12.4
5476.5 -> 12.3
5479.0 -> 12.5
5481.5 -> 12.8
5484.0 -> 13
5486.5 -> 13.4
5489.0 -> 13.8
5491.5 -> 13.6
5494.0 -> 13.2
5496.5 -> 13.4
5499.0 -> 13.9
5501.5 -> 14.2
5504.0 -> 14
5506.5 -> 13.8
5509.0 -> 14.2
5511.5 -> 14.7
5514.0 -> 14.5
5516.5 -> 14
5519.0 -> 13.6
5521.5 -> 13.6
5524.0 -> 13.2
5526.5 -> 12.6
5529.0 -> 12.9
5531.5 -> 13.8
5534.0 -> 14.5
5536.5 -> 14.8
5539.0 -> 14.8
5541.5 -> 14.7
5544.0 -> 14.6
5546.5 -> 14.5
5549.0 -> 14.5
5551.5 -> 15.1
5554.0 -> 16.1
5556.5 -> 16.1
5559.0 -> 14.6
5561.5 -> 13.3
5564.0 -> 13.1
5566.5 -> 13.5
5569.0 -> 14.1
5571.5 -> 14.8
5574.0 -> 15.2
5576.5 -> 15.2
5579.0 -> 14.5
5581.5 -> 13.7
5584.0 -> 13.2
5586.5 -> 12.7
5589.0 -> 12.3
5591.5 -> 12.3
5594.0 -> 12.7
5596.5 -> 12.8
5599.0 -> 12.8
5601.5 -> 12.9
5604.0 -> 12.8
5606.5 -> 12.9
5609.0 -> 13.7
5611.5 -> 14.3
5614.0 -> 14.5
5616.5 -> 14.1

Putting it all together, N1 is -102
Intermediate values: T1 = 172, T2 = 70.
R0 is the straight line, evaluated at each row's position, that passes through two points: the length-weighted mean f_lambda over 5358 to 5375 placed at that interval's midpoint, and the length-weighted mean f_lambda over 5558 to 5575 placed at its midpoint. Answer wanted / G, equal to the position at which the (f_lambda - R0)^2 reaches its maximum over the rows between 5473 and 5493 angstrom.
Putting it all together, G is 5476.5 angstrom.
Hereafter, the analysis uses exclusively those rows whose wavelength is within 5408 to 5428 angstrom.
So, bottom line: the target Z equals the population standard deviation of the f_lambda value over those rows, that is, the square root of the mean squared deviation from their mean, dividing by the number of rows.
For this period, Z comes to 0.4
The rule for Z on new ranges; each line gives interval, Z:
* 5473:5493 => 0.5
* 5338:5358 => 0.3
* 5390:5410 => 0.2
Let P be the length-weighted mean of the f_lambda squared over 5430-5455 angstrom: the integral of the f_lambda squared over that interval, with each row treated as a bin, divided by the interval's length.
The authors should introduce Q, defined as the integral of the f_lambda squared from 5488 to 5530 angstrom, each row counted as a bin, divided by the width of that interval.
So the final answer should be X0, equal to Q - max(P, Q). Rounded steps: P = 194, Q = 189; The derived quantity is -6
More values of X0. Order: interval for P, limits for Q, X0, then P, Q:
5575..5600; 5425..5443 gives 0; 176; 200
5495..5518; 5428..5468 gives 0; 198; 199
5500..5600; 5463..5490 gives -25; 197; 172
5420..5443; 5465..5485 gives -28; 193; 166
